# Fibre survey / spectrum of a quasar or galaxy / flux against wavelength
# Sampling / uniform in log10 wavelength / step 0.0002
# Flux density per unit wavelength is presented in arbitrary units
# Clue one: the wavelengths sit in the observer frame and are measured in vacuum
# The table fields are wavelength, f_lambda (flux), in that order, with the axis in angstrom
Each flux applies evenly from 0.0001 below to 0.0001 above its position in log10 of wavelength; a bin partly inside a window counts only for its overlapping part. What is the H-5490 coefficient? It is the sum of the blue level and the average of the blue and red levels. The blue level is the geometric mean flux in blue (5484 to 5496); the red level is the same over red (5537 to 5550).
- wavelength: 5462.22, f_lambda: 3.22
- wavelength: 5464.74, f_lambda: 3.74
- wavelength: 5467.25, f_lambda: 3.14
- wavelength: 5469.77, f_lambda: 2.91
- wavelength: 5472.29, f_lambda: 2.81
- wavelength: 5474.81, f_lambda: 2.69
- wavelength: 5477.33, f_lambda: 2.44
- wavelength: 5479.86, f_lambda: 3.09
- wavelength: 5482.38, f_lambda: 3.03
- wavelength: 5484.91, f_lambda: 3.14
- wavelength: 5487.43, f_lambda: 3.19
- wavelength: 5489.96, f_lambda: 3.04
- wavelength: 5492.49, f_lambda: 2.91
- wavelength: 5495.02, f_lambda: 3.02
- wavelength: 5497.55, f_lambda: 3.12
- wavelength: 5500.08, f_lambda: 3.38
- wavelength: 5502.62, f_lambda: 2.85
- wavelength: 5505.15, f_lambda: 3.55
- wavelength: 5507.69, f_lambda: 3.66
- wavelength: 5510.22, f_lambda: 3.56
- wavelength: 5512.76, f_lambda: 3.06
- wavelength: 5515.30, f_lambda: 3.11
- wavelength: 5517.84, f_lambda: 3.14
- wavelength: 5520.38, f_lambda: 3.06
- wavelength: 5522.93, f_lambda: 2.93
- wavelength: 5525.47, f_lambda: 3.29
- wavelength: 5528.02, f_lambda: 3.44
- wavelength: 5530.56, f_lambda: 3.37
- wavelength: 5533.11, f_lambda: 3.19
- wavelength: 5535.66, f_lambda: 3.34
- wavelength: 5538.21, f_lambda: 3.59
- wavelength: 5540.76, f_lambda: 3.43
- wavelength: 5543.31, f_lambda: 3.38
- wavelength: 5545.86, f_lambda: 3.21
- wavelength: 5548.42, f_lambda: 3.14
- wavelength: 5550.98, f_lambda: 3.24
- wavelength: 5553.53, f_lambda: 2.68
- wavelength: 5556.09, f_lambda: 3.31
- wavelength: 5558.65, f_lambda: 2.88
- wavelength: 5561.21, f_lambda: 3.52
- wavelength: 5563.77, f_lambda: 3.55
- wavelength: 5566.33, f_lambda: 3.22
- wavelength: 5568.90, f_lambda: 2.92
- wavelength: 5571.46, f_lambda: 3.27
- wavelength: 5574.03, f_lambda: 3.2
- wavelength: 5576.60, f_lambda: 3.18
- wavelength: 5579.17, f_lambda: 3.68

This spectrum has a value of 6.26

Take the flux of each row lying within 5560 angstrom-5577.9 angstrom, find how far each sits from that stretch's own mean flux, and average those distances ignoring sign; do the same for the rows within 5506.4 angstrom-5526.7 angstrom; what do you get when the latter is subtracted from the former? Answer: -0.053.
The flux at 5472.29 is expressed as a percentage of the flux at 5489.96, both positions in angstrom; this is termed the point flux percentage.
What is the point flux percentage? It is 92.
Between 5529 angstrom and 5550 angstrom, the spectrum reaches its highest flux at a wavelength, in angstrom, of 5538.21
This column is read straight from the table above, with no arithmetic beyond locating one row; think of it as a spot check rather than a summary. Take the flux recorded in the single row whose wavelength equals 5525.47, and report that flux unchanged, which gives 3.29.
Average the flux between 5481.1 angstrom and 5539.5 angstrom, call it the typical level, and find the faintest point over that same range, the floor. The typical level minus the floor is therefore 0.366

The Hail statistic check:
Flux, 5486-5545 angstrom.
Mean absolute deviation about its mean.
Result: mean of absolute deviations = 0.201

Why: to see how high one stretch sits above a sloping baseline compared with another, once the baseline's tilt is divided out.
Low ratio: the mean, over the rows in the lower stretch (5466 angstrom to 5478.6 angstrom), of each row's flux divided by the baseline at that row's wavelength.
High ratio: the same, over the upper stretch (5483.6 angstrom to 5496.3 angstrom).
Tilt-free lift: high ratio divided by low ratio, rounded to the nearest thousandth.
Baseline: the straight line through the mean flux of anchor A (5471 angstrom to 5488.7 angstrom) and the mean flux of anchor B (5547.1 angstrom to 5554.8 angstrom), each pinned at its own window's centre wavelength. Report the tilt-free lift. 1.084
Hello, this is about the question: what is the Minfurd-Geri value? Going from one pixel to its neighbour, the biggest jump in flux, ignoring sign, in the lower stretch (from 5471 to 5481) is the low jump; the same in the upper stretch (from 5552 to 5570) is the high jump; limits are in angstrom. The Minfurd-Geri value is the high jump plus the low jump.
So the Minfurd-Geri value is 1.3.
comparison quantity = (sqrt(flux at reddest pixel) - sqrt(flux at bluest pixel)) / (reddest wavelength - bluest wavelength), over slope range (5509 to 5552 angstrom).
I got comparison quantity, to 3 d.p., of -0.002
